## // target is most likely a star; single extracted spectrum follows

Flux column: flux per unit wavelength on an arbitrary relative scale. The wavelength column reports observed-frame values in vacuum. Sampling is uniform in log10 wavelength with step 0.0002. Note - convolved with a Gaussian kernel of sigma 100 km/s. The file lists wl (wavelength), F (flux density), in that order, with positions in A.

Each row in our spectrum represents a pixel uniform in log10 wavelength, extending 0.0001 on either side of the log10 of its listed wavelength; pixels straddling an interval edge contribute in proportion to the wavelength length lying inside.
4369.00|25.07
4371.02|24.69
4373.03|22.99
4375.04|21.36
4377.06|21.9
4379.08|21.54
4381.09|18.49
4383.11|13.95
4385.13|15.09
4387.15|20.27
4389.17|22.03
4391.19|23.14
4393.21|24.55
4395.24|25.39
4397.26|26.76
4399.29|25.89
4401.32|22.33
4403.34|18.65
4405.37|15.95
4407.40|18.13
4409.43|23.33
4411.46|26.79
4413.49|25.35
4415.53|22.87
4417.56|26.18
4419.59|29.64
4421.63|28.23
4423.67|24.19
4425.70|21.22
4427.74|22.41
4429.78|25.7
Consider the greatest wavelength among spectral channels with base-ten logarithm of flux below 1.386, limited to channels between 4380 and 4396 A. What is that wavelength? 4391.19 A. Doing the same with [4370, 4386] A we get 4385.13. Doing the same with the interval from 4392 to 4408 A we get 4407.40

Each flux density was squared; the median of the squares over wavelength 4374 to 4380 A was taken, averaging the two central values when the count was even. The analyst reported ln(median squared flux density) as 6.1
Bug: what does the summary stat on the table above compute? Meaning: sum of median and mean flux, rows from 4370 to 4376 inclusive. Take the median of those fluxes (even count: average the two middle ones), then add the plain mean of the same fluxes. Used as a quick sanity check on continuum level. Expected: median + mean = 46.0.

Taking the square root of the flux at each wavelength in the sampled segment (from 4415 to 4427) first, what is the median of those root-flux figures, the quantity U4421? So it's 5.02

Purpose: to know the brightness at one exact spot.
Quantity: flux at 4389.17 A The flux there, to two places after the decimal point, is 22.03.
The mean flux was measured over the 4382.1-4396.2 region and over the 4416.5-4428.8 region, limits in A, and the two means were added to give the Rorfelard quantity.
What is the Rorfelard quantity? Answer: 45.9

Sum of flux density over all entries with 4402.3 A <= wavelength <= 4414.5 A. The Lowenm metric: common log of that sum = 2.11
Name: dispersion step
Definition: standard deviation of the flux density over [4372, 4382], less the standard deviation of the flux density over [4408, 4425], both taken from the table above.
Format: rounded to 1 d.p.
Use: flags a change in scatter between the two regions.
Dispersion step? -0.7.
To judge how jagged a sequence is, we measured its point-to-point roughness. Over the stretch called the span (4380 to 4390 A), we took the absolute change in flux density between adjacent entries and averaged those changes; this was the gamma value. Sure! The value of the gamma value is 3.2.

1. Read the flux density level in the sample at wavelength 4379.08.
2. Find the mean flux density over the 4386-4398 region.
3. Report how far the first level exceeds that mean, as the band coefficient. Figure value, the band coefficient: -2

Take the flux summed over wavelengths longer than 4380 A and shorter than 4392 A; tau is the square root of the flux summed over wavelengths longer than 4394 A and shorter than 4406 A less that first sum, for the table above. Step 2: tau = 4.7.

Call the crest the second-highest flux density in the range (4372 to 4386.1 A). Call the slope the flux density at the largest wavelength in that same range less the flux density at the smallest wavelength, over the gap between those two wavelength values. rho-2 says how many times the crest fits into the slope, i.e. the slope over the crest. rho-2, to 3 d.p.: -0.030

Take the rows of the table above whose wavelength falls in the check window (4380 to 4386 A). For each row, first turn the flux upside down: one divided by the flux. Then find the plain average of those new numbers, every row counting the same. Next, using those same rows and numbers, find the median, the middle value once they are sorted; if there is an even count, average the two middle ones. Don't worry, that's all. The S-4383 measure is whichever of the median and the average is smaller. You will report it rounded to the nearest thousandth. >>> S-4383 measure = 0.064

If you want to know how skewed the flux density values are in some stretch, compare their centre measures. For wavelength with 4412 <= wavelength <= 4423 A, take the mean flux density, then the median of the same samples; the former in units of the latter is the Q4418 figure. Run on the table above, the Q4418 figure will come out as 1.01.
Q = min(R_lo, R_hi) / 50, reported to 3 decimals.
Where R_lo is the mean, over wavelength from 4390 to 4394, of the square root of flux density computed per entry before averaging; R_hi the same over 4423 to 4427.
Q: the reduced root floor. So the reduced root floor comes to 0.095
